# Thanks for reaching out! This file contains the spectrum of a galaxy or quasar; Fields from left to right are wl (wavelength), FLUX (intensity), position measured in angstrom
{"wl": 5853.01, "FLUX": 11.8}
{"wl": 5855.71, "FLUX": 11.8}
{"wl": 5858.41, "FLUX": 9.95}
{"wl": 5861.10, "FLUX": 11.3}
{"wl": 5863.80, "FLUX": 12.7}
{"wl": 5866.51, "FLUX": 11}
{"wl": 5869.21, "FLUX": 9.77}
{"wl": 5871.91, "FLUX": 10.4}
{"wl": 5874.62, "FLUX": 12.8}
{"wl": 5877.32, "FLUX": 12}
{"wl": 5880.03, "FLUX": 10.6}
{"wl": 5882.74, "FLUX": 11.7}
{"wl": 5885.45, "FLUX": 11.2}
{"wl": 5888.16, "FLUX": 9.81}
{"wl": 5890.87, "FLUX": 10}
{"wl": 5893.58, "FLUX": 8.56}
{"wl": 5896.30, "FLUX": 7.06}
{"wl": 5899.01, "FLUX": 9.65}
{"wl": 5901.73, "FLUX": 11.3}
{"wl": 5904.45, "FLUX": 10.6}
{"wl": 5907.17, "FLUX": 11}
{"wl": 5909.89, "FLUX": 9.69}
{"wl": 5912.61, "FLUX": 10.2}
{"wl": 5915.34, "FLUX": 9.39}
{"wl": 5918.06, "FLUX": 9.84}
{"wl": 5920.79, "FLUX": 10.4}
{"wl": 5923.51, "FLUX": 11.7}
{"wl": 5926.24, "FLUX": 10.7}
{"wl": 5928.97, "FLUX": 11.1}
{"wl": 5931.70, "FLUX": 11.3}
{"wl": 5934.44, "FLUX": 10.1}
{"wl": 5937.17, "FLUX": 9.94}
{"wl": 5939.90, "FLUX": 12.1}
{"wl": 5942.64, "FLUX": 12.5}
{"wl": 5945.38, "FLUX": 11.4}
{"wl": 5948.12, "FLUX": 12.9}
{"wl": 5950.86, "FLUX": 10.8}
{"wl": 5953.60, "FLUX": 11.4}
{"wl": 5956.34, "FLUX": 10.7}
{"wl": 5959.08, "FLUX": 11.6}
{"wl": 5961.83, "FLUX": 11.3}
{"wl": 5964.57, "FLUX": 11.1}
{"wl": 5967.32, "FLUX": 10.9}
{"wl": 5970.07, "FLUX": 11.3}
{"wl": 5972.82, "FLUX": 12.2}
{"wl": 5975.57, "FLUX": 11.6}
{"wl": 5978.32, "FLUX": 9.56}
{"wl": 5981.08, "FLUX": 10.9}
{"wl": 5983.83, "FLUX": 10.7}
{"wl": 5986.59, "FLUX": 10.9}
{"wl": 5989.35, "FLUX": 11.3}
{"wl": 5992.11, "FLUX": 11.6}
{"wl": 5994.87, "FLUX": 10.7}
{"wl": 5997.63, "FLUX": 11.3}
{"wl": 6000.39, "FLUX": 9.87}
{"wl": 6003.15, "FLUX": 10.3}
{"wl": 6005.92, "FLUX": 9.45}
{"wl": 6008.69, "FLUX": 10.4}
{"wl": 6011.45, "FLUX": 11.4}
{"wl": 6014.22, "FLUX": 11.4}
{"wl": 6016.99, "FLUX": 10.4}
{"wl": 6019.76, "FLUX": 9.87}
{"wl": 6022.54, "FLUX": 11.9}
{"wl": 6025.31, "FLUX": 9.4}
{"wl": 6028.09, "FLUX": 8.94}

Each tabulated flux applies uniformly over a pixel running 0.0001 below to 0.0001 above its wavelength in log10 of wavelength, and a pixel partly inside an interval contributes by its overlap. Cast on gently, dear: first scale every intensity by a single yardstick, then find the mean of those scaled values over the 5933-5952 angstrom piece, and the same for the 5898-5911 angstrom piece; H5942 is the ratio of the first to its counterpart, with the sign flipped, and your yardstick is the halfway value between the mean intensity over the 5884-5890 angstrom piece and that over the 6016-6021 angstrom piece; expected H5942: -1.09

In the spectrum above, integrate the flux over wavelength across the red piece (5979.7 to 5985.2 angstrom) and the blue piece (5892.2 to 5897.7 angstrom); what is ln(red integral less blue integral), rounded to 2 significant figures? 2.8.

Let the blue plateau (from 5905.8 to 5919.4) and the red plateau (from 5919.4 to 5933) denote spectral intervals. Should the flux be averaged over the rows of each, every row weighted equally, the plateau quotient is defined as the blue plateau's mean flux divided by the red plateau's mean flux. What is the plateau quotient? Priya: 0.91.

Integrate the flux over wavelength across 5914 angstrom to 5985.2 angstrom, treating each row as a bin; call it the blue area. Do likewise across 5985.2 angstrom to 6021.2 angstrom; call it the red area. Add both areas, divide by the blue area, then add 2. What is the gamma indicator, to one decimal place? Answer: 3.5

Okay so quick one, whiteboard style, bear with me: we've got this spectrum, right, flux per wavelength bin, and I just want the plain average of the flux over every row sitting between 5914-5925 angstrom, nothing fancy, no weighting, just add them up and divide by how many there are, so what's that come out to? 10.3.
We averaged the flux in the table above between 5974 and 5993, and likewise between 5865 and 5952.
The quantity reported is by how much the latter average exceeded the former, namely -0.26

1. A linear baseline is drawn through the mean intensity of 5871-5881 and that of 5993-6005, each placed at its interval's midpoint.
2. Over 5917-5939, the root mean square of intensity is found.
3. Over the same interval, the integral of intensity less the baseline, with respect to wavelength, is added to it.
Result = 1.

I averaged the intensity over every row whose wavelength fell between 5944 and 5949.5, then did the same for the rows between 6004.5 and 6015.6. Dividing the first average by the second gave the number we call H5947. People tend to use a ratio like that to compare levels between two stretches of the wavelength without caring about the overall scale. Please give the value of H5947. 1.14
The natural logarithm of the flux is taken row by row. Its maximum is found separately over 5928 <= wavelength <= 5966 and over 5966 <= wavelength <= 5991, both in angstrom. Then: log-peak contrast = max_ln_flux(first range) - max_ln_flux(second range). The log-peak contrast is 0.056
